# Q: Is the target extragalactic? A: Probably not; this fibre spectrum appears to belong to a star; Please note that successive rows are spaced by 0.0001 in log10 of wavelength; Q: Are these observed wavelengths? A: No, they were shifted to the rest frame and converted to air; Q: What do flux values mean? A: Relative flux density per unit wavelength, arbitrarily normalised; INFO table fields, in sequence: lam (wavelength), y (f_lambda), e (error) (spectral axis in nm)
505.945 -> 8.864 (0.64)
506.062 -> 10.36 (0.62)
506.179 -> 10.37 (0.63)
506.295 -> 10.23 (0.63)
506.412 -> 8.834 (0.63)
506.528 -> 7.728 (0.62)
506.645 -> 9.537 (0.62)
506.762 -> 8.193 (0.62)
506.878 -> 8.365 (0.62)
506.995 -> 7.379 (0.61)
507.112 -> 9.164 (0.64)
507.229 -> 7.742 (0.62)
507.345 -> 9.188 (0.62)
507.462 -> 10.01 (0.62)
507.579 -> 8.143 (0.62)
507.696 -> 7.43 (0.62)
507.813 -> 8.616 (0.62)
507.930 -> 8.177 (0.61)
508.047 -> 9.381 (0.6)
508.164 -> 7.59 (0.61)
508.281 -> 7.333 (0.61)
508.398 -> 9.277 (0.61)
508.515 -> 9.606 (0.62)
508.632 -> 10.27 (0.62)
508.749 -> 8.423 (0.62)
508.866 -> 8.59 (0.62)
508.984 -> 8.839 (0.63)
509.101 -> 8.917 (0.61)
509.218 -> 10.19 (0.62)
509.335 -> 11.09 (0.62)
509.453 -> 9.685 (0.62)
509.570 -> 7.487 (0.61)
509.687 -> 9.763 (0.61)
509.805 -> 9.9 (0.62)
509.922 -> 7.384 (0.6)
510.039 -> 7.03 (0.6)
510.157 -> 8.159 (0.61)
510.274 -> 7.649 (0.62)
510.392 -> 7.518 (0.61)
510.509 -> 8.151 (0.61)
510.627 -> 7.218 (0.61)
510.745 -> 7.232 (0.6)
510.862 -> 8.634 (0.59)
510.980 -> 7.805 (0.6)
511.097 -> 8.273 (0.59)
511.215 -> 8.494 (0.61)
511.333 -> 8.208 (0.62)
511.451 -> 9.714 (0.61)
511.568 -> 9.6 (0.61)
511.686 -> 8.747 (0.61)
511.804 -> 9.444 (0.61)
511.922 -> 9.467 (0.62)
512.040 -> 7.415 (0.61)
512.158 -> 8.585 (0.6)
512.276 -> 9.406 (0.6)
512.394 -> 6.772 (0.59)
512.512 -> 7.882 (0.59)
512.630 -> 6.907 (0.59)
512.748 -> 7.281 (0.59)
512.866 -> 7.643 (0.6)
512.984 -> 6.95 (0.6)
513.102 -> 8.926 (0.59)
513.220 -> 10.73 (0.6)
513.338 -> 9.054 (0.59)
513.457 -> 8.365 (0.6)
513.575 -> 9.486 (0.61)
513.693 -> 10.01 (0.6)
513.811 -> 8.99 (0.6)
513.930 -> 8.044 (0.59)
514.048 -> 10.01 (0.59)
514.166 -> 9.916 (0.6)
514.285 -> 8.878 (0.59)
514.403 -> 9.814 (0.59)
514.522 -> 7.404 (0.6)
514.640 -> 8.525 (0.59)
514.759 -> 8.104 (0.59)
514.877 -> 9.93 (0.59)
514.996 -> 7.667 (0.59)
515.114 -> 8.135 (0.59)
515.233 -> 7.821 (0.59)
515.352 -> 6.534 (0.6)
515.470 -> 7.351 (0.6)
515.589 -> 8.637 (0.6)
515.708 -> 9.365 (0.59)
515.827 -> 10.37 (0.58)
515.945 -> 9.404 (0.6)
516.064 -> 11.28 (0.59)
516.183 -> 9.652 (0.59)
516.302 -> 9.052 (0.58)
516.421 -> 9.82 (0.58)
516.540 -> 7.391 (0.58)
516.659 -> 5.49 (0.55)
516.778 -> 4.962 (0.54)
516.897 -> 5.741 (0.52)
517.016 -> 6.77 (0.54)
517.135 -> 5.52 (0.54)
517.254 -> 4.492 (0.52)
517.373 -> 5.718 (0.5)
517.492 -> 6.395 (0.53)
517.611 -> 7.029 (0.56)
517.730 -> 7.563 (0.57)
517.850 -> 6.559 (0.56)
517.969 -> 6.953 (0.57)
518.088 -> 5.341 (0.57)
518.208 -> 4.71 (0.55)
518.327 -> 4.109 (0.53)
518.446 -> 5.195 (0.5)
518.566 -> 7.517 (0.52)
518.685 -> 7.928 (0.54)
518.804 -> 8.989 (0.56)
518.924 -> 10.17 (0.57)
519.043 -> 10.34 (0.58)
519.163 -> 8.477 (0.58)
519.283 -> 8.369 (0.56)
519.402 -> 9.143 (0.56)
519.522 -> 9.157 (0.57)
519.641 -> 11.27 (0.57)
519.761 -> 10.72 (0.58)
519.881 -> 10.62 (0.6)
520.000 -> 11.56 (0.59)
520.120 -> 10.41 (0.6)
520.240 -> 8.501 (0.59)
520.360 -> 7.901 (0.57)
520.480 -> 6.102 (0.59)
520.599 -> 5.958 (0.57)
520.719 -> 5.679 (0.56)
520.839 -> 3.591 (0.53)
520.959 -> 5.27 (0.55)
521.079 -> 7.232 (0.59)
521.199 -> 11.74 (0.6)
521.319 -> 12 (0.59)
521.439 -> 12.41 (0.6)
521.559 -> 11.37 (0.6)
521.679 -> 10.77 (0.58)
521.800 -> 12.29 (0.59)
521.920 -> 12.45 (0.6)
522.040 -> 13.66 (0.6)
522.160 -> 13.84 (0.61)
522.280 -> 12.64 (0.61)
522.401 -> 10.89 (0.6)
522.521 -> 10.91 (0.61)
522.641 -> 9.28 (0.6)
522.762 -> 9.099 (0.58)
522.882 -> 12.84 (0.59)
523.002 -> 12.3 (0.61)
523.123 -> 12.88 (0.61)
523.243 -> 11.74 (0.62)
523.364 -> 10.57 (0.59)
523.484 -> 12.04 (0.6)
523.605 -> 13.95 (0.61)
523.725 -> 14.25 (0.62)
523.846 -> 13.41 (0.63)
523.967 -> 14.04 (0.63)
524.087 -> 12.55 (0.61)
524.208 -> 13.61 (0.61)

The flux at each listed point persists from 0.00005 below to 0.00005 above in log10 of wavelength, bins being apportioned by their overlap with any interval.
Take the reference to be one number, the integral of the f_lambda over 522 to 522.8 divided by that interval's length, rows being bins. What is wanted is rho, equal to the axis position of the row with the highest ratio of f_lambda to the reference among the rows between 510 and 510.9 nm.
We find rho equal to 510.862 nm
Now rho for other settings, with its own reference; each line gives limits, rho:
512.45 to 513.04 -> 512.512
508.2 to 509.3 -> 508.632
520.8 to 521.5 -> 521.439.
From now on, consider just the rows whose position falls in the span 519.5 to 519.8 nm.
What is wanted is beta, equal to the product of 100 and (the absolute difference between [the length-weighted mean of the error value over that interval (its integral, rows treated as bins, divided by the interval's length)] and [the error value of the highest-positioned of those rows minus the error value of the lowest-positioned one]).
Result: 56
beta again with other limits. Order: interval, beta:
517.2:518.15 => 50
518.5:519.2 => 50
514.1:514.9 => 60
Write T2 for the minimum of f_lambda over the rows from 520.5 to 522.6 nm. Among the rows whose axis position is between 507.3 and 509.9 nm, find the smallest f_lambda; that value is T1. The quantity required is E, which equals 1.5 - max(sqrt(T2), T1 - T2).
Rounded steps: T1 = 7.333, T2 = 3.591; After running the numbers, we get -2.24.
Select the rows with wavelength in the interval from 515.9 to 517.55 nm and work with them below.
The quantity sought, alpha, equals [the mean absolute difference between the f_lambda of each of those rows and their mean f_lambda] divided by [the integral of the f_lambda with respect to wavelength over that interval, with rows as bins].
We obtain 0.156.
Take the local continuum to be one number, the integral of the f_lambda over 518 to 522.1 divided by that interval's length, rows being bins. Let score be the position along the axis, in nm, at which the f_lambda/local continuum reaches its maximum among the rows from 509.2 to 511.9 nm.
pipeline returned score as 509.335 nm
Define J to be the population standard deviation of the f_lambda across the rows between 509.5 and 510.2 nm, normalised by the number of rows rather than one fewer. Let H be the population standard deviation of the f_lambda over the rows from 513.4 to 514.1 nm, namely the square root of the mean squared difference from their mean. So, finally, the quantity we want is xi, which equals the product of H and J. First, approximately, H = 0.76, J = 1.1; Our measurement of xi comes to 0.87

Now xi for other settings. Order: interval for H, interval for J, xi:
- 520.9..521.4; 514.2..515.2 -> 2.52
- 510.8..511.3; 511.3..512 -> 0.17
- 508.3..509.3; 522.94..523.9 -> 0.75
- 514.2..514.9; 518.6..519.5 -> 0.76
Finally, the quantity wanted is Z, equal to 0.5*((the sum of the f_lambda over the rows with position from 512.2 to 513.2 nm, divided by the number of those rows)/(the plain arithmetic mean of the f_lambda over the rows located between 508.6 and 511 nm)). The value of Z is 0.451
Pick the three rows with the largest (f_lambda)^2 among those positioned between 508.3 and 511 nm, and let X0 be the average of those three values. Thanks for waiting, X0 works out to 111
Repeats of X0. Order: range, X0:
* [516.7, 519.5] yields 98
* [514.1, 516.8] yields 111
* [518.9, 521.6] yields 145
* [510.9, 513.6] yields 101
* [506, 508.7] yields 107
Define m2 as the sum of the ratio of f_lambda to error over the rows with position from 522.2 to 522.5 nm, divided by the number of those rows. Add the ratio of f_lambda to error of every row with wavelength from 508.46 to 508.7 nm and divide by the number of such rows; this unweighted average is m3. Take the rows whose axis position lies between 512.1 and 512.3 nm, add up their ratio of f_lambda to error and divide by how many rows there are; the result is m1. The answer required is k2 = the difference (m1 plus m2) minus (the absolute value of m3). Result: 18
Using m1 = 15.0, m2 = 19.4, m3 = 16.0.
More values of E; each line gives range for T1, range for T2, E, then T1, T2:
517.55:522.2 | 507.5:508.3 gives -1.21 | 3.591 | 7.333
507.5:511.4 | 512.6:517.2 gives -0.73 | 7.03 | 4.962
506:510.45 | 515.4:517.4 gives -1.04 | 7.03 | 4.492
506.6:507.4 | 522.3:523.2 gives -1.52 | 7.379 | 9.099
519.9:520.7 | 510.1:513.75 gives -1.10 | 5.958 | 6.772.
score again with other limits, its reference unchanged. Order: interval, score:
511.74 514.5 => 513.220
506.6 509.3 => 508.632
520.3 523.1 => 522.160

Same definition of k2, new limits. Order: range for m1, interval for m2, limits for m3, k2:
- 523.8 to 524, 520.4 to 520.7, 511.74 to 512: 17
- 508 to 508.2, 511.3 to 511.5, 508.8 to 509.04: 15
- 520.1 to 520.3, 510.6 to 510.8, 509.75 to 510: 14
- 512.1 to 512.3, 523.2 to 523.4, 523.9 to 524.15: 12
